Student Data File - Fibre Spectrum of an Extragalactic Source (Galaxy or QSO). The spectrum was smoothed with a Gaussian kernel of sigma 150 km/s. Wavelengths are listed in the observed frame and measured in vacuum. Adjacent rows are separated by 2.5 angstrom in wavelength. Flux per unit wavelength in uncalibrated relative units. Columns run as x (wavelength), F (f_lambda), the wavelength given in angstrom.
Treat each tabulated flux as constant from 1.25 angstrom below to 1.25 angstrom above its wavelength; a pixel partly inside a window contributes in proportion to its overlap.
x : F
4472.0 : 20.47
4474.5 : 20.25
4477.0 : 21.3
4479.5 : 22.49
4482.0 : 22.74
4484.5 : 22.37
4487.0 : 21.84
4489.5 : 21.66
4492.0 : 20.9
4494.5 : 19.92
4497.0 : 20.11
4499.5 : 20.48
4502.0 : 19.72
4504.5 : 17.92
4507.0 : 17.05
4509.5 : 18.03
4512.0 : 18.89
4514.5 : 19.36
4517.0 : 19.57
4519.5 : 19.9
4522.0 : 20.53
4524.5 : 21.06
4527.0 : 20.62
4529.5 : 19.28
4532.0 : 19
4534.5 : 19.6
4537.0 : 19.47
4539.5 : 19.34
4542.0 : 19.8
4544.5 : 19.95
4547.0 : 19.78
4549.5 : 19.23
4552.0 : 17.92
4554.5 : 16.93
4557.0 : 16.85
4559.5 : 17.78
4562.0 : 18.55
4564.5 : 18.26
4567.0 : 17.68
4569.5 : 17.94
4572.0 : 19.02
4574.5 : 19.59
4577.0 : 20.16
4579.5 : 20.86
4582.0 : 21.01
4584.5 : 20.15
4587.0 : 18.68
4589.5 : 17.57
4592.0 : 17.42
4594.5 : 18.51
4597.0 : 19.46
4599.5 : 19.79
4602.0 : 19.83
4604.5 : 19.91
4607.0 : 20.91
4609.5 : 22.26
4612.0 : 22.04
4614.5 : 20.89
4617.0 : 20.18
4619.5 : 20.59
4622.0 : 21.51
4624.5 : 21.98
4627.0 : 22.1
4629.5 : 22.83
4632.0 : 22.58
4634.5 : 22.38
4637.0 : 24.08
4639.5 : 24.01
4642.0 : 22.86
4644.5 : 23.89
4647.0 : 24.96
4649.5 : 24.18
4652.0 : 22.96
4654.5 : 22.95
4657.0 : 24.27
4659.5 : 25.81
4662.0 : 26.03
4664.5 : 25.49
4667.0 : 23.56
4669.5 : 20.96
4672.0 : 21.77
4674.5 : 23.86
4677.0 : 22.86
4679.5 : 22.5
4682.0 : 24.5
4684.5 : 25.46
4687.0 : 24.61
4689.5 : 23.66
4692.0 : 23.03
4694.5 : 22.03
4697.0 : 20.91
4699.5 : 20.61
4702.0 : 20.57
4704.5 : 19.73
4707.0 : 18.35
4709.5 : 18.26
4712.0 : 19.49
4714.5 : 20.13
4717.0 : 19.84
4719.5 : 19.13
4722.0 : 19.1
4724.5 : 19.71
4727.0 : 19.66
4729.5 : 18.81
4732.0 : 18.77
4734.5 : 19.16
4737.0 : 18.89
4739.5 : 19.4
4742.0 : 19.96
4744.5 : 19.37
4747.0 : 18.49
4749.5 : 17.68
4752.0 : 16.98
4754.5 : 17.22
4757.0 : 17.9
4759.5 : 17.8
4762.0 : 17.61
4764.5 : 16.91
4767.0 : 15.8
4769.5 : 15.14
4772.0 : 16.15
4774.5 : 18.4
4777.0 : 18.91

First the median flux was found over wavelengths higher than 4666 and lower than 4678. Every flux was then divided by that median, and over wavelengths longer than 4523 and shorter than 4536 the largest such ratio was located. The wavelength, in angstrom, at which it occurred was 4524.5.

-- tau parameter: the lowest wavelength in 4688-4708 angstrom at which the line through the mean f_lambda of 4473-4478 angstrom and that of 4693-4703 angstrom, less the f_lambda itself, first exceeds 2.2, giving 4707.0 angstrom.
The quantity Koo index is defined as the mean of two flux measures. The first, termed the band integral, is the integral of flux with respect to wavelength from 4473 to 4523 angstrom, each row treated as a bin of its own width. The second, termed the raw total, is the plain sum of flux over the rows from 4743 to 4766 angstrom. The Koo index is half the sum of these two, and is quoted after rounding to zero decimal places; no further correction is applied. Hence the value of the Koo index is 586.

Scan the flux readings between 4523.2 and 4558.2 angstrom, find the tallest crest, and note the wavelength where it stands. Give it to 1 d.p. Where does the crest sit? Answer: 4524.5 angstrom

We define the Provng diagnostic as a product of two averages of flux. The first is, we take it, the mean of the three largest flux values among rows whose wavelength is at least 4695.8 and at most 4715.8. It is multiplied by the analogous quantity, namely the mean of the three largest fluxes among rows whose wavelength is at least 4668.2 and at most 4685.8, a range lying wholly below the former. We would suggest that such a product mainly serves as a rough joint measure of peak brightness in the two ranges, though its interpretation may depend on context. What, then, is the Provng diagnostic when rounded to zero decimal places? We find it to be 509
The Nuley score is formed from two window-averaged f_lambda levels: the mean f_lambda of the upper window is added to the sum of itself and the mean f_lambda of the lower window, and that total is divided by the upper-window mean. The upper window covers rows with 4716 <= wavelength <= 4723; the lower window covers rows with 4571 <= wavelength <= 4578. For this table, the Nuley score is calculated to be 3.01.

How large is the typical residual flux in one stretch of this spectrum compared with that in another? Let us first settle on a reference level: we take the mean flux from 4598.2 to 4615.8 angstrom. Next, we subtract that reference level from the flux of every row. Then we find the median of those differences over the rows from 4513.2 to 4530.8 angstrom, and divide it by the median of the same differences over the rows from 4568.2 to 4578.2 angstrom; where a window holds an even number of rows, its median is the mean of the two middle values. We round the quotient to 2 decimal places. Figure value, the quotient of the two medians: 0.60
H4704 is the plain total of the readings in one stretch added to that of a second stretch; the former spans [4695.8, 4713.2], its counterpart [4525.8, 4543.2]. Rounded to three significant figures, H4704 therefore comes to 275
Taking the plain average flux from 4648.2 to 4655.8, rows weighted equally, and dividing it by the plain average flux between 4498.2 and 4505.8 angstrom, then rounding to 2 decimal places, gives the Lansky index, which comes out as 1.21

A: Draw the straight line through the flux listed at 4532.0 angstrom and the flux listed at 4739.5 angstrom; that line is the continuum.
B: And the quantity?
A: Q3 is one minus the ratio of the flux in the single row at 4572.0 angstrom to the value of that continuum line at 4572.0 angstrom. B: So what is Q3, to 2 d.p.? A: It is 0.00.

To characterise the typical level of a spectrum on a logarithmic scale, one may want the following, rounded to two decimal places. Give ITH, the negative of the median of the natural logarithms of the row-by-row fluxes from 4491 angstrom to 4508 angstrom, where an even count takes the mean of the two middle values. -2.99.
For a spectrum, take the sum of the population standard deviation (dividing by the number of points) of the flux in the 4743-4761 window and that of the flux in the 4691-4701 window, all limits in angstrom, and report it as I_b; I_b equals 1.70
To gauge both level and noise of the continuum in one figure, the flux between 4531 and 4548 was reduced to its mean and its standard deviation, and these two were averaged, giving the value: 9.9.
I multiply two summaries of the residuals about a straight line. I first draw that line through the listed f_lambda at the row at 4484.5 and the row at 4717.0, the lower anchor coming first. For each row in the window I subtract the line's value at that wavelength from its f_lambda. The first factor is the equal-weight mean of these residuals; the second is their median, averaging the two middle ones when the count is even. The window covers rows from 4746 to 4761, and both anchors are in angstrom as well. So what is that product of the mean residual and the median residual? 3.0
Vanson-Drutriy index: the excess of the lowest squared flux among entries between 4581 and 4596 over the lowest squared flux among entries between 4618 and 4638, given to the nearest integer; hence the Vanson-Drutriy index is -120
